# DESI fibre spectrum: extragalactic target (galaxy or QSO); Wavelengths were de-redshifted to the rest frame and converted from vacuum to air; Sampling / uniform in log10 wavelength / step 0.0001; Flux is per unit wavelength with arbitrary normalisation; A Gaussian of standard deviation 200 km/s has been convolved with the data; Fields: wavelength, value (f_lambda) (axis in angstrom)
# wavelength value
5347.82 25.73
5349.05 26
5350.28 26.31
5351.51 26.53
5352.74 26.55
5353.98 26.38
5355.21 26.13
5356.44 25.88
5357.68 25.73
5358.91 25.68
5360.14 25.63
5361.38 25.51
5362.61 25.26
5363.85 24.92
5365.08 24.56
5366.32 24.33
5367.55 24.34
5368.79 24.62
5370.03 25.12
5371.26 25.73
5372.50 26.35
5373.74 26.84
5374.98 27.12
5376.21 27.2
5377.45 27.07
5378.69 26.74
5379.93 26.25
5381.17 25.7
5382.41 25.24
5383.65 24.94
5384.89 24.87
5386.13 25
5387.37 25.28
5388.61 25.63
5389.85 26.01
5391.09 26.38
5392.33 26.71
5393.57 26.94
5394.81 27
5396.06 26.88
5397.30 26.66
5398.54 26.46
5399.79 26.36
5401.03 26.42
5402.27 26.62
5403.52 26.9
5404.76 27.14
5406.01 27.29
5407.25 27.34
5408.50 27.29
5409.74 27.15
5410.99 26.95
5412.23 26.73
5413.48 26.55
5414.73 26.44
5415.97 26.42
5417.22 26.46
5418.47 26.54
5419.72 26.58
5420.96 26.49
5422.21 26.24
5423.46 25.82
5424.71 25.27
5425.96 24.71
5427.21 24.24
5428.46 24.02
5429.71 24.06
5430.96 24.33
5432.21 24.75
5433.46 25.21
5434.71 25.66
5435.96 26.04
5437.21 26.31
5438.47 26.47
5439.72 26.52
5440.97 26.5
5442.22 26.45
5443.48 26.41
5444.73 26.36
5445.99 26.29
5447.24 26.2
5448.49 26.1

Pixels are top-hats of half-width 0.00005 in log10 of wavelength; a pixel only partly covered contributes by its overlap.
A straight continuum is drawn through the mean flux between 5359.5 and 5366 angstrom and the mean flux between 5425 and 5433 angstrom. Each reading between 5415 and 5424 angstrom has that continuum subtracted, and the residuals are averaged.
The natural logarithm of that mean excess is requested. 0.6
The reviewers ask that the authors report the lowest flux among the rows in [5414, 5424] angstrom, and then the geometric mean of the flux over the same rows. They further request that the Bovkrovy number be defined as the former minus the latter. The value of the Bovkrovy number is -0.55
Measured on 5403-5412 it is -0.25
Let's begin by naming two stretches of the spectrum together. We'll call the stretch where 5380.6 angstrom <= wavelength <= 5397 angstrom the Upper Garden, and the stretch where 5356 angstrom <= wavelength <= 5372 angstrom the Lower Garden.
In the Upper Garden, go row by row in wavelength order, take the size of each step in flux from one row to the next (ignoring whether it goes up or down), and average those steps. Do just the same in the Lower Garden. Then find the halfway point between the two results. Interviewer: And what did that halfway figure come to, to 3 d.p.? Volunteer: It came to 0.251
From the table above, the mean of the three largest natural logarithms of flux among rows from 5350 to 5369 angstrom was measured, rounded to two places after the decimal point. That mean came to 3.28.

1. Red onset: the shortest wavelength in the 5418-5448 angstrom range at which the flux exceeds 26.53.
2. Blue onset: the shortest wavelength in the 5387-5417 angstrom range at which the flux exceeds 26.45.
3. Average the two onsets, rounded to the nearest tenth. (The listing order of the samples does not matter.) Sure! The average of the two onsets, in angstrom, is 5405.4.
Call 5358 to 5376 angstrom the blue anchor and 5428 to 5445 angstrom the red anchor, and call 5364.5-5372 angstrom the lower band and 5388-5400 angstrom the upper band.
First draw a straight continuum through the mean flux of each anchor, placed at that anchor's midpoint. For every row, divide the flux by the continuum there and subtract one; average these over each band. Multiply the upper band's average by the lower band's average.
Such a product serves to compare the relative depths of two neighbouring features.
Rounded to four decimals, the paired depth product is -0.0010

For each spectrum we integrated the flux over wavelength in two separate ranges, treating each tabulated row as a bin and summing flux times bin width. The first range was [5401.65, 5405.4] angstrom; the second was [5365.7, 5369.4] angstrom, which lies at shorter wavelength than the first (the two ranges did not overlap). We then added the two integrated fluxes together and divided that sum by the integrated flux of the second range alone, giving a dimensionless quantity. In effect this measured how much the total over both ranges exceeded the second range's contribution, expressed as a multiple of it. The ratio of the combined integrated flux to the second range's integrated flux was 2.11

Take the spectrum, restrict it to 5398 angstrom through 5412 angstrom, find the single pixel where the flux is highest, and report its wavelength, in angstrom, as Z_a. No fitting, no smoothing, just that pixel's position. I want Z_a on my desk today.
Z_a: 5407.25 angstrom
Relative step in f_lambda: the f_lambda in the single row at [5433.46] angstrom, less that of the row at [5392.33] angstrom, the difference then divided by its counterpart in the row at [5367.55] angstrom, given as -0.062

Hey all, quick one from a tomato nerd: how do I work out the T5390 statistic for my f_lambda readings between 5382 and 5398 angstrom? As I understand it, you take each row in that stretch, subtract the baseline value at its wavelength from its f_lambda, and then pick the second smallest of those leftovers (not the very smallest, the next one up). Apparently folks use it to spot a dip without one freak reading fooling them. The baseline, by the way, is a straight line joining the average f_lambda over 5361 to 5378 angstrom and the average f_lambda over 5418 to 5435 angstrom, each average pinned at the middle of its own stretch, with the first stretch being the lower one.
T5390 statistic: -0.6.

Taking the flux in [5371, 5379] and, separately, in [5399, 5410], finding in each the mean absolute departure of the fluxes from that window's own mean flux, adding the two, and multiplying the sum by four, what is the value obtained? 2.9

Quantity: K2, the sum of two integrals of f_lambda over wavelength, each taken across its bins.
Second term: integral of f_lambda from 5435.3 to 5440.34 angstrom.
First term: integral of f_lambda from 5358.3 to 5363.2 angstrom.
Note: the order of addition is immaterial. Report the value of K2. 258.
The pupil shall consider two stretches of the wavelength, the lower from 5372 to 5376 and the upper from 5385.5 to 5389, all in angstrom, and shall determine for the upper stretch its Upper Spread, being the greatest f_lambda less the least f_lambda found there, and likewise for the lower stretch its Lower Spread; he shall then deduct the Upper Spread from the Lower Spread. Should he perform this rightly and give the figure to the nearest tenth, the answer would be 0.1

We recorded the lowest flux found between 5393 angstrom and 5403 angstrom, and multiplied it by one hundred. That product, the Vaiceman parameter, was 2636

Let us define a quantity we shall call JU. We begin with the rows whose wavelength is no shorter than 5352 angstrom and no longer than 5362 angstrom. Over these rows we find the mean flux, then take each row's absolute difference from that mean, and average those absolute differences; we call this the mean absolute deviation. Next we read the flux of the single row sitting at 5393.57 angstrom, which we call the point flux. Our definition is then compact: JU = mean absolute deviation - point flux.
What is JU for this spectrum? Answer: -26.6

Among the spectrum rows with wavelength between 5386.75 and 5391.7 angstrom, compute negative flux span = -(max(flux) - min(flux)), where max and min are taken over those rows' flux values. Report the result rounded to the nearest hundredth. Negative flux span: -1.10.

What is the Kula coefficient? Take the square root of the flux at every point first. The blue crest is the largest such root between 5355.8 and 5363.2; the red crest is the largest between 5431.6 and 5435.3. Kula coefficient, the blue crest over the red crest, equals 1.00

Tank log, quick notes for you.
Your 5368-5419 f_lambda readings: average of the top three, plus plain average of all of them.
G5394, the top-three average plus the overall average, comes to 53.7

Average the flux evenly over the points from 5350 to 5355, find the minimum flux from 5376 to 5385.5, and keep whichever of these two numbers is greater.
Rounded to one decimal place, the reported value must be 26.4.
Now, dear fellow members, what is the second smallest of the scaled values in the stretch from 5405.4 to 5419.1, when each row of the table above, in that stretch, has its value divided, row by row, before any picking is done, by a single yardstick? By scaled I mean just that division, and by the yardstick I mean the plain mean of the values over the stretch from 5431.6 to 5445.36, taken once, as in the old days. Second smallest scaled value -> 1.01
